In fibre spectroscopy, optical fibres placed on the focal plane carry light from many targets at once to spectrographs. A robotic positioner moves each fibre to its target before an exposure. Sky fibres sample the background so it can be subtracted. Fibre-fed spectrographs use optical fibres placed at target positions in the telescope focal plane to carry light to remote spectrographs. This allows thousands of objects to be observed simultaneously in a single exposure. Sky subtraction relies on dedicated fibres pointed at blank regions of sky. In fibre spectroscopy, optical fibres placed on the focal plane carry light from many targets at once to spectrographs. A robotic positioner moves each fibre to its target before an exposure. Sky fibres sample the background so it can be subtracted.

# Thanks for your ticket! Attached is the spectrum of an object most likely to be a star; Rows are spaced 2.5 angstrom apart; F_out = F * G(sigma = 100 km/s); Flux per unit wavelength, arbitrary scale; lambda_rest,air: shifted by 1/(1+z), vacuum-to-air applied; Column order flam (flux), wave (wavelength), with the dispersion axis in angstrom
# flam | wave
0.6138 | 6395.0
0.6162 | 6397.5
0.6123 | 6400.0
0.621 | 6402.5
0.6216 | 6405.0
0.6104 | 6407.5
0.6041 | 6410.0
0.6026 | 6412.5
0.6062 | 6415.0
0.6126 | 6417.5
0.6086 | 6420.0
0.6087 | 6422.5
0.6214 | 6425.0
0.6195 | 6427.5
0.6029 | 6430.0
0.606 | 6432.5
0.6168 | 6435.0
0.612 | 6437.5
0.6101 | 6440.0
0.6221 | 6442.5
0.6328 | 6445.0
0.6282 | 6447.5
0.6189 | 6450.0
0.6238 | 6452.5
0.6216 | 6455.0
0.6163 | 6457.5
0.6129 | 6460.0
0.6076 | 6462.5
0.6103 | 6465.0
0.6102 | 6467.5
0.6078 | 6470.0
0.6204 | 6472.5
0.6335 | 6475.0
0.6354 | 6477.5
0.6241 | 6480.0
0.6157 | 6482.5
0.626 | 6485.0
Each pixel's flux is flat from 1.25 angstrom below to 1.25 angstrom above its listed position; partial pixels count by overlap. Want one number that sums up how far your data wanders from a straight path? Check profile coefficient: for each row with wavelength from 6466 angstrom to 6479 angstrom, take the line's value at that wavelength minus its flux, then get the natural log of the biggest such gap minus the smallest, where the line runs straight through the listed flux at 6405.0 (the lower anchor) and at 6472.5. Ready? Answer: -3.6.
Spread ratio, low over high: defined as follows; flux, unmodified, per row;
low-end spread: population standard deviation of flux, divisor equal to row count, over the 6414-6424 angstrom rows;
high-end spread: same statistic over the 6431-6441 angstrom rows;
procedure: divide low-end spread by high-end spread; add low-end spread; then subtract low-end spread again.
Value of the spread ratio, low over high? 0.59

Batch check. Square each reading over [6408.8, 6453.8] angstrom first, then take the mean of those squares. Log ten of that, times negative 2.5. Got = 1.058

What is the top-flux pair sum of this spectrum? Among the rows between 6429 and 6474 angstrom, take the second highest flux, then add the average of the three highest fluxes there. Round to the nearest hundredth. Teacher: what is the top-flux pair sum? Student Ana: 1.26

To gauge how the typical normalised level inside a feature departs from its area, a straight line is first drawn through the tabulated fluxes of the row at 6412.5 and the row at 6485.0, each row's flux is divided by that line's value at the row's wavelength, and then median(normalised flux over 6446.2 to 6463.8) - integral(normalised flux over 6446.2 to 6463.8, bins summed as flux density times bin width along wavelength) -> -17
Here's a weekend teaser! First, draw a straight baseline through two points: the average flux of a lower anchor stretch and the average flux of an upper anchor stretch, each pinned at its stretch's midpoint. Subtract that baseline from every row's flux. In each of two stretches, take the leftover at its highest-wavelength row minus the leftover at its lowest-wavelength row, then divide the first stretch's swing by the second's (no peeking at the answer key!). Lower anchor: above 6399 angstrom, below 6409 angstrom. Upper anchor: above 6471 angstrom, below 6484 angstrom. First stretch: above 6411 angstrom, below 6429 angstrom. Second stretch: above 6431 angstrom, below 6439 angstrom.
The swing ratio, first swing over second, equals 2.8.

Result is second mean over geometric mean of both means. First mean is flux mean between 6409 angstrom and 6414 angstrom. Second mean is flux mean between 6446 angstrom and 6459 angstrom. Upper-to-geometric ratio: 1.02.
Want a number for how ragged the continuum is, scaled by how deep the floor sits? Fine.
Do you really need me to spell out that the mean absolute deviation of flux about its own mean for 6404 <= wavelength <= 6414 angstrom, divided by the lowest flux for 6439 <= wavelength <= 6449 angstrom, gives 0.010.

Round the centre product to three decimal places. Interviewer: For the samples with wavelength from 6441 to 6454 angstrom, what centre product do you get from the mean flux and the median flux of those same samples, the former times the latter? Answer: 0.390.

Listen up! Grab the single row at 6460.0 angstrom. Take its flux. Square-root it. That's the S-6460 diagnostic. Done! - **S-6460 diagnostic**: 0.783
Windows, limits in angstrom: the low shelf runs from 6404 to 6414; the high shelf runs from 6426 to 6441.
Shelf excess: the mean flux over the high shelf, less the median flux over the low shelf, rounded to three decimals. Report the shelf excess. 0.004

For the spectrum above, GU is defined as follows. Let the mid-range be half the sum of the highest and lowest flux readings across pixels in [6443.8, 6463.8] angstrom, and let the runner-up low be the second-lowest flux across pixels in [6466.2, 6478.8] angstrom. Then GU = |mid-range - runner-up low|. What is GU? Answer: 0.0100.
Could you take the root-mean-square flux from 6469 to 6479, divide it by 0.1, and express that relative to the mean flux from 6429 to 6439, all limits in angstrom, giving 10.2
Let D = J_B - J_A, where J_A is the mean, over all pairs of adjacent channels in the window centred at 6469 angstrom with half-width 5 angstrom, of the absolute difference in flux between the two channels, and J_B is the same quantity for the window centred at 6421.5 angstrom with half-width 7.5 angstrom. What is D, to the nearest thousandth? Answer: 0.000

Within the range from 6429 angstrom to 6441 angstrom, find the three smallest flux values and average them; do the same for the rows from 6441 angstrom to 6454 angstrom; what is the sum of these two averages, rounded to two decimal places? 1.23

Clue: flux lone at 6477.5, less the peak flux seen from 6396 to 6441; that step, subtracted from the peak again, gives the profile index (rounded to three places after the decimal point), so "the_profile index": 0.608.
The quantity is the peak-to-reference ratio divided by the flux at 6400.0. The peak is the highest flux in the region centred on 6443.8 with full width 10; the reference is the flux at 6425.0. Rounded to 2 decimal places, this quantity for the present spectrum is 1.66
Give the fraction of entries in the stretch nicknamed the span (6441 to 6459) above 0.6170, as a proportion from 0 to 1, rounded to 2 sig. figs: 0.86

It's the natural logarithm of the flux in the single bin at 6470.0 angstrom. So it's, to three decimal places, -0.498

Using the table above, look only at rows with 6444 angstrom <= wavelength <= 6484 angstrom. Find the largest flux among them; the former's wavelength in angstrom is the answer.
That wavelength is 6477.5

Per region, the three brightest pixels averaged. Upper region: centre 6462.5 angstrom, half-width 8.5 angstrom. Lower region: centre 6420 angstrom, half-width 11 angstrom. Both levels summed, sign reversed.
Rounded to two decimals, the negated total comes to -1.23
